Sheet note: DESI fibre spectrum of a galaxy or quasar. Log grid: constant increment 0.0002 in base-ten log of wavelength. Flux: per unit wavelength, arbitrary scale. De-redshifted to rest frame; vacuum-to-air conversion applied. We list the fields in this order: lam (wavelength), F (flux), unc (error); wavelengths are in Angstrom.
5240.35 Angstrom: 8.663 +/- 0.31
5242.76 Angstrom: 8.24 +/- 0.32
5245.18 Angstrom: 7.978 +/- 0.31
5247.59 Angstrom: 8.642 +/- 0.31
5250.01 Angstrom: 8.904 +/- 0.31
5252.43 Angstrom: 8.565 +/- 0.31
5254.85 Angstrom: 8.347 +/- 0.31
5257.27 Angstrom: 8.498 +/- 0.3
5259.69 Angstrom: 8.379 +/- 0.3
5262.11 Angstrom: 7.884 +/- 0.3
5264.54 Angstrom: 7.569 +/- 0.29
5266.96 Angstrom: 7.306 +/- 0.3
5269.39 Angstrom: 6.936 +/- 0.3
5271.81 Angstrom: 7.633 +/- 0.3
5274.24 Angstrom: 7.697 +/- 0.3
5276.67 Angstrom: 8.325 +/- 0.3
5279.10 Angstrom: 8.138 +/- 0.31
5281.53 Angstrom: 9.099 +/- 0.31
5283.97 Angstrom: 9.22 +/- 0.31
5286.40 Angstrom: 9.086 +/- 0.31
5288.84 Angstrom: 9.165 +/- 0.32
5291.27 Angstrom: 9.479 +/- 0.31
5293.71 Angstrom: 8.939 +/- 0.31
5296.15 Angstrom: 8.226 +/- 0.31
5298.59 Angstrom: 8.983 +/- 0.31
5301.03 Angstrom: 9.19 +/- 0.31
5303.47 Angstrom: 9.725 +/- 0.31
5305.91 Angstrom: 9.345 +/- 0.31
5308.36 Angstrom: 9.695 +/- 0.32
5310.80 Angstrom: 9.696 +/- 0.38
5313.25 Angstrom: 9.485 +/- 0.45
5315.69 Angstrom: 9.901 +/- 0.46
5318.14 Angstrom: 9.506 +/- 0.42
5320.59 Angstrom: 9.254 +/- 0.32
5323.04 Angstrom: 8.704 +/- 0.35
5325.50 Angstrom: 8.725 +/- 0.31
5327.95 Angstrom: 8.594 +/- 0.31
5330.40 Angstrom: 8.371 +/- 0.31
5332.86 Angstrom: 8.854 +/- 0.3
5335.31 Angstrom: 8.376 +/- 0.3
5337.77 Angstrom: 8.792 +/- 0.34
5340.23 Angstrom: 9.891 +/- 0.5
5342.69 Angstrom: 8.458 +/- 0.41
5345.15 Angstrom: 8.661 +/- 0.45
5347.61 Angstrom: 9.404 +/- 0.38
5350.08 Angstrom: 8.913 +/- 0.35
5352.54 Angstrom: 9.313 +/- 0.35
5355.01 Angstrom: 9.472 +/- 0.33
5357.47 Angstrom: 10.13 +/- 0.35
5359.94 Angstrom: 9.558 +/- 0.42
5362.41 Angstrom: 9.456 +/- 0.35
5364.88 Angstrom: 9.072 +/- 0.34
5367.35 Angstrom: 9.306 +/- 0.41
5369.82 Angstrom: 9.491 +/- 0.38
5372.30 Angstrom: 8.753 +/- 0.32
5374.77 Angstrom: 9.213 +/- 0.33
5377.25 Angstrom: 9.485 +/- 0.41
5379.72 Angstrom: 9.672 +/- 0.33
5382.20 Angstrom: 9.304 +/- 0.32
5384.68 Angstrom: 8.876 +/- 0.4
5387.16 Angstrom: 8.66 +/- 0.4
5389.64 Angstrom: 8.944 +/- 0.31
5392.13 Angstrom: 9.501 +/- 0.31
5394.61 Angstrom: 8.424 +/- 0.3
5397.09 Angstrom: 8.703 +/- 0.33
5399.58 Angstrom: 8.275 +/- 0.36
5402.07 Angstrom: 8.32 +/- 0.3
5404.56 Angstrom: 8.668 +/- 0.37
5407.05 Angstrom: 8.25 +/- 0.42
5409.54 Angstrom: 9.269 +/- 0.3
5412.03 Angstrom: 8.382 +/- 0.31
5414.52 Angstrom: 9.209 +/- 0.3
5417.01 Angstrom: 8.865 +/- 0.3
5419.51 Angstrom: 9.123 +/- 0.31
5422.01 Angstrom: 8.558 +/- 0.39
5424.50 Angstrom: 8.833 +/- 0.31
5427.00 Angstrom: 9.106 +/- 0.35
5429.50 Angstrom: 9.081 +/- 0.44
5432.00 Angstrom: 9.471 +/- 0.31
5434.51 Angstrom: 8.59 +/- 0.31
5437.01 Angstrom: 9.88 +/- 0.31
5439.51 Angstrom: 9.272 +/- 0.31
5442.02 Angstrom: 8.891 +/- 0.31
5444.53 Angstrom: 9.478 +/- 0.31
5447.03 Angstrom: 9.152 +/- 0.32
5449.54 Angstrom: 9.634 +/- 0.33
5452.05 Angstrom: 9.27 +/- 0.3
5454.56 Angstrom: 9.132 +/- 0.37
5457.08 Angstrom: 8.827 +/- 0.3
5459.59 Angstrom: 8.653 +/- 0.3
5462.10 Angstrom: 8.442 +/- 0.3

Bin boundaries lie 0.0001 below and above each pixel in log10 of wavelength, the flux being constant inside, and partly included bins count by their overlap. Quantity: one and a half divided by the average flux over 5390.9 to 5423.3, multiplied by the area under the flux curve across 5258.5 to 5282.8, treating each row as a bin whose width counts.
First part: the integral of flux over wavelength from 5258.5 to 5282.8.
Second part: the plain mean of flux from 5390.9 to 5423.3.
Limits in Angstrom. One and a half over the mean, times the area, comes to 33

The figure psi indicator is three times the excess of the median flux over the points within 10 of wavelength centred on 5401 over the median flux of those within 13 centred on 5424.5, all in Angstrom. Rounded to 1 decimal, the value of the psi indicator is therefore -1.8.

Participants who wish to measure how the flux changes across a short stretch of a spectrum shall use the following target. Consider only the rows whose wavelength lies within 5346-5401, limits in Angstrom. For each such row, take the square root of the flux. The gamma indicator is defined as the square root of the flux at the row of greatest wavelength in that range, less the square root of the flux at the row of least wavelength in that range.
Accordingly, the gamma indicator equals -0.19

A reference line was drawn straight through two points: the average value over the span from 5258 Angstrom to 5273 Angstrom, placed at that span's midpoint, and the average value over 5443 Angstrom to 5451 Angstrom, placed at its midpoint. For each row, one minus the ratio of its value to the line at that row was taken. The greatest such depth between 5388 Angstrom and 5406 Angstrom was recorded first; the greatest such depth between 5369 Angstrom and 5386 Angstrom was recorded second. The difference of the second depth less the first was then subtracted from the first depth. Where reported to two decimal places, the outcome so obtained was 0.16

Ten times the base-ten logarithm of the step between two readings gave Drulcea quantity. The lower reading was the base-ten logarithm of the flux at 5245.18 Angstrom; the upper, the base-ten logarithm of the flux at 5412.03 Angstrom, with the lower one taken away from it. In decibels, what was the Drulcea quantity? -16.7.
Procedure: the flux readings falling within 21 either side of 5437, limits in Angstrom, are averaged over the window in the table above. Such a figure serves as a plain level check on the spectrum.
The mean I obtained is 9.13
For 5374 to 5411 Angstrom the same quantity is 8.90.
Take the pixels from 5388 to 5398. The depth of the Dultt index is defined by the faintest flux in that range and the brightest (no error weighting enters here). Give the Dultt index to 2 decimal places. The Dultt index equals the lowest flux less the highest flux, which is -1.08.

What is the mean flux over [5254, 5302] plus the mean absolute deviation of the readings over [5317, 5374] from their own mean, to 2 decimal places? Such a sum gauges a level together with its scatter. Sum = 8.82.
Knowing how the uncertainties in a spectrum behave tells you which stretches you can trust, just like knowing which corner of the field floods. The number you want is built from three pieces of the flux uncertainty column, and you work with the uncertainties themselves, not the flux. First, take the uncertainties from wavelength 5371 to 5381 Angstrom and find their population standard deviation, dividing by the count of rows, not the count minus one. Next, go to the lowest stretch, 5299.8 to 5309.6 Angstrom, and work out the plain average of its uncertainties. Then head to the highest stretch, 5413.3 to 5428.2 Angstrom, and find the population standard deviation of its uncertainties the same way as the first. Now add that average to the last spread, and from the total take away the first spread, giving 0.309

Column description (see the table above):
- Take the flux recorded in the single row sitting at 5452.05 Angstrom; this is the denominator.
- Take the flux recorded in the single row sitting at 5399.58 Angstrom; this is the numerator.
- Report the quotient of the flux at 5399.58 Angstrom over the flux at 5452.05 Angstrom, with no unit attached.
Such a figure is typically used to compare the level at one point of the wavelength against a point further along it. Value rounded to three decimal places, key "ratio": 0.893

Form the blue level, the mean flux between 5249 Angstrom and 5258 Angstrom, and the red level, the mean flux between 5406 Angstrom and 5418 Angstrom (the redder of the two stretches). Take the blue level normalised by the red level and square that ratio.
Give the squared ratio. 0.95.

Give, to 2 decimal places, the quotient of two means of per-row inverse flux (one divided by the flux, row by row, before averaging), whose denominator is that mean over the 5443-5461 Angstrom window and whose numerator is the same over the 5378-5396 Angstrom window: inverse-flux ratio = 1.01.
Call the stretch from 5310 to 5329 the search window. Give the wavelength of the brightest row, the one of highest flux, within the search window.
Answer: 5315.69 Angstrom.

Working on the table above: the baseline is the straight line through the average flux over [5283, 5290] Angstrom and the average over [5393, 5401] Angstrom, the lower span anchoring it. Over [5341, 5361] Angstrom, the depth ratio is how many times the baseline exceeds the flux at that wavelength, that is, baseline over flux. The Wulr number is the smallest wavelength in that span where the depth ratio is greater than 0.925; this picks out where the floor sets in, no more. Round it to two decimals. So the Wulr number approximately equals 5342.69 Angstrom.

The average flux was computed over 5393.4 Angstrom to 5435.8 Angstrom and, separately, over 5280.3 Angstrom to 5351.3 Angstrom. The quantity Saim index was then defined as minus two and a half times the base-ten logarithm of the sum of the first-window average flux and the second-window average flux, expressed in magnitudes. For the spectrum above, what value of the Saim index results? -3.13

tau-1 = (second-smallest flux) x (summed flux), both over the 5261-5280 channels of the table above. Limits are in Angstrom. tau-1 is 449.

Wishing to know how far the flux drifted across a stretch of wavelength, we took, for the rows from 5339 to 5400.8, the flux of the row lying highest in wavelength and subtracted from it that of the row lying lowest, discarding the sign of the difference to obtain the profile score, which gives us 1.6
